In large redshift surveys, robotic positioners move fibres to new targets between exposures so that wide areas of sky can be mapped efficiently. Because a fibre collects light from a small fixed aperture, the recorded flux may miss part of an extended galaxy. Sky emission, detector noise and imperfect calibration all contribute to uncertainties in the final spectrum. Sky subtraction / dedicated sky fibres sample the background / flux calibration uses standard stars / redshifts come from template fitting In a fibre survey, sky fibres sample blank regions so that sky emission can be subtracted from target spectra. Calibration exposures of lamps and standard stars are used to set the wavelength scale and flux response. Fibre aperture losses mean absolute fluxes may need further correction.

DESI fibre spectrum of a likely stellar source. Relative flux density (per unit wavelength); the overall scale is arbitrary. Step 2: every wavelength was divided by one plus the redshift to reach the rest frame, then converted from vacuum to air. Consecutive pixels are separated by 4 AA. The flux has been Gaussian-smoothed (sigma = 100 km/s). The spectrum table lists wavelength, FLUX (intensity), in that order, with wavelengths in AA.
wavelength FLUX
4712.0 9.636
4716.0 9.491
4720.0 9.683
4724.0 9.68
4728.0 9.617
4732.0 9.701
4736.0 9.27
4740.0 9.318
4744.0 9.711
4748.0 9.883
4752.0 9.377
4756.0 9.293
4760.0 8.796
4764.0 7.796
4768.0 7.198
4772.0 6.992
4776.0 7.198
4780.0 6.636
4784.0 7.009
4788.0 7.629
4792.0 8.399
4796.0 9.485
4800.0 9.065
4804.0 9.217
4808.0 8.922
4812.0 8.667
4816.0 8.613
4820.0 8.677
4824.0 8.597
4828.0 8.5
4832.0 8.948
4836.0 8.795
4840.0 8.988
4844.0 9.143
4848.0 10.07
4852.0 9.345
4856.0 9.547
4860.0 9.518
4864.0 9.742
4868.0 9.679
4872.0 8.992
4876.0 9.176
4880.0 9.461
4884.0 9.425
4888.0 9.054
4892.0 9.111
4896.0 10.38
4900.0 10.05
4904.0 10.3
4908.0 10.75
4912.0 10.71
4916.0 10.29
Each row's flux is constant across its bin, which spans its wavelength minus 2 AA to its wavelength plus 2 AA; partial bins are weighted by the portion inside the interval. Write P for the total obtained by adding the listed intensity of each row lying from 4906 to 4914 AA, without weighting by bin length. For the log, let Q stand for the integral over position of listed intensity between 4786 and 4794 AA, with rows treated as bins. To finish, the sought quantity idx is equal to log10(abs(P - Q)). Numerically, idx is 1.63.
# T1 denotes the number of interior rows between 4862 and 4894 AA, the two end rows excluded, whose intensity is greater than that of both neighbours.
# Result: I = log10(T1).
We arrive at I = 0.00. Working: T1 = 1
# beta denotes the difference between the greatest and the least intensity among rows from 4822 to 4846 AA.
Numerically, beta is 0.6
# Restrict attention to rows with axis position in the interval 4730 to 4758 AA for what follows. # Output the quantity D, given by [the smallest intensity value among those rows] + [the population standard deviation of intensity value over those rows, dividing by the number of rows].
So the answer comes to 9.5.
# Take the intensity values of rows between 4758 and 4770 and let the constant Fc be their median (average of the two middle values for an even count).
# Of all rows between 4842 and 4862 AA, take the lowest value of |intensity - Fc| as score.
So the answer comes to 1.3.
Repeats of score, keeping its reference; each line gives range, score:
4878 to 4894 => 1.3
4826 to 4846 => 0.7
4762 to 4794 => 0.0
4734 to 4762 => 1.0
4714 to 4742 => 1.5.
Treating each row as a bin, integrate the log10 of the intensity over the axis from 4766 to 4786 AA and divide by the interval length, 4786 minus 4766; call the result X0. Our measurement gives 0.845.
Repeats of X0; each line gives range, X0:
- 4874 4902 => 0.978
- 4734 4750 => 0.980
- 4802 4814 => 0.951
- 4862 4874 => 0.976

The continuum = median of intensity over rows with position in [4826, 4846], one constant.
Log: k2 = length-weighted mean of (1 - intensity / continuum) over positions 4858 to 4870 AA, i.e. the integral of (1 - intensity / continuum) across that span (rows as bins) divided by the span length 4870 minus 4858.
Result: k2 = -0.08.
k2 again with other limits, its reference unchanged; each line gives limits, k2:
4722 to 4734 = -0.08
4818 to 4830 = 0.04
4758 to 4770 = 0.11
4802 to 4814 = 0.00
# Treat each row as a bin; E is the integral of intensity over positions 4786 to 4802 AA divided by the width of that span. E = 8.6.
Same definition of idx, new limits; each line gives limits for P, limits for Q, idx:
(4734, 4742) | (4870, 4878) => 1.73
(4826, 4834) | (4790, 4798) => 1.73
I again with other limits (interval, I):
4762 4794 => 0.00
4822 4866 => 0.48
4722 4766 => 0.30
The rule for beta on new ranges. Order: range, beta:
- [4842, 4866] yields 0.9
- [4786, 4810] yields 1.9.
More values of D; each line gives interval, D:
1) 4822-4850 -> 9.0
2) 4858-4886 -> 9.2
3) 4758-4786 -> 7.3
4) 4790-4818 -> 8.7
